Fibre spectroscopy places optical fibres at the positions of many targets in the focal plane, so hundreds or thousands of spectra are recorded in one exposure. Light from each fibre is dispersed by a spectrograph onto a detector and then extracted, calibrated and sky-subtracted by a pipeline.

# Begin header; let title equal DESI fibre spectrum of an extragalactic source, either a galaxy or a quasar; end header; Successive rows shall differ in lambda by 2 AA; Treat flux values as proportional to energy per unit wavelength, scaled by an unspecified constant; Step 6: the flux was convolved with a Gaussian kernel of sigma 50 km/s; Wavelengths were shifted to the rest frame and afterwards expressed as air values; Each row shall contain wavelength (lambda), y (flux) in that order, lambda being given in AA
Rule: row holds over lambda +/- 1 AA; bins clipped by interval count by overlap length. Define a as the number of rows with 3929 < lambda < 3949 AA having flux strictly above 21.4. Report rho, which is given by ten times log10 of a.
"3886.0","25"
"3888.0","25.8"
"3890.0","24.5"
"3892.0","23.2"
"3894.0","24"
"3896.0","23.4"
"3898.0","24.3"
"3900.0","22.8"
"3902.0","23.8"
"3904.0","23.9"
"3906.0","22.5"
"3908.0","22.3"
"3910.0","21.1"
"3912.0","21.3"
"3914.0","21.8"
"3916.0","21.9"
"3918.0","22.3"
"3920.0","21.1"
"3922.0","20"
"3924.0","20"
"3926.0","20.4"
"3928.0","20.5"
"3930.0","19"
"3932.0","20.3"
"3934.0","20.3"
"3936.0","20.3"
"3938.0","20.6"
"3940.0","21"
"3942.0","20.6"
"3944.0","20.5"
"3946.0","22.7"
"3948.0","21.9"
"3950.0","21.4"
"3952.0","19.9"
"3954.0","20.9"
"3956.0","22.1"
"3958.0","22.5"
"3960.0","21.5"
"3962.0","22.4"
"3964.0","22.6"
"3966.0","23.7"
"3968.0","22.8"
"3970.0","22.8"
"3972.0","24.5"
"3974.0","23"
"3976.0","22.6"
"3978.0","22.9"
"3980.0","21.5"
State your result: 3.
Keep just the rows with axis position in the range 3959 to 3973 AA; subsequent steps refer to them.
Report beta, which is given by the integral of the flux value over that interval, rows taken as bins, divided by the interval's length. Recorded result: 22.9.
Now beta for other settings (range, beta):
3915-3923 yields 21.3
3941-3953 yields 21.2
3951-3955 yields 20.4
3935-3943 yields 20.6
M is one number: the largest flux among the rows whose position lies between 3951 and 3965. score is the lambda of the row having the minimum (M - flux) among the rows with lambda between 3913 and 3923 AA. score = 3918.0 AA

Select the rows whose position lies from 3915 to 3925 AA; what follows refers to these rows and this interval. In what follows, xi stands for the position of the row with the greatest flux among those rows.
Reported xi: 3918.0 AA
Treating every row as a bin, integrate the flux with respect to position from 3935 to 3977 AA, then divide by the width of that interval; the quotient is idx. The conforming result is 21.9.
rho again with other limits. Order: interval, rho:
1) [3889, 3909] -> 10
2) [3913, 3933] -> 5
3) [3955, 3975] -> 10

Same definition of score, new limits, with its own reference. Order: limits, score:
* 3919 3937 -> 3920.0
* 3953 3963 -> 3958.0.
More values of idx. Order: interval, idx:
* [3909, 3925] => 21.2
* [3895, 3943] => 21.5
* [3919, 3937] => 20.2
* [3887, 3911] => 23.5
